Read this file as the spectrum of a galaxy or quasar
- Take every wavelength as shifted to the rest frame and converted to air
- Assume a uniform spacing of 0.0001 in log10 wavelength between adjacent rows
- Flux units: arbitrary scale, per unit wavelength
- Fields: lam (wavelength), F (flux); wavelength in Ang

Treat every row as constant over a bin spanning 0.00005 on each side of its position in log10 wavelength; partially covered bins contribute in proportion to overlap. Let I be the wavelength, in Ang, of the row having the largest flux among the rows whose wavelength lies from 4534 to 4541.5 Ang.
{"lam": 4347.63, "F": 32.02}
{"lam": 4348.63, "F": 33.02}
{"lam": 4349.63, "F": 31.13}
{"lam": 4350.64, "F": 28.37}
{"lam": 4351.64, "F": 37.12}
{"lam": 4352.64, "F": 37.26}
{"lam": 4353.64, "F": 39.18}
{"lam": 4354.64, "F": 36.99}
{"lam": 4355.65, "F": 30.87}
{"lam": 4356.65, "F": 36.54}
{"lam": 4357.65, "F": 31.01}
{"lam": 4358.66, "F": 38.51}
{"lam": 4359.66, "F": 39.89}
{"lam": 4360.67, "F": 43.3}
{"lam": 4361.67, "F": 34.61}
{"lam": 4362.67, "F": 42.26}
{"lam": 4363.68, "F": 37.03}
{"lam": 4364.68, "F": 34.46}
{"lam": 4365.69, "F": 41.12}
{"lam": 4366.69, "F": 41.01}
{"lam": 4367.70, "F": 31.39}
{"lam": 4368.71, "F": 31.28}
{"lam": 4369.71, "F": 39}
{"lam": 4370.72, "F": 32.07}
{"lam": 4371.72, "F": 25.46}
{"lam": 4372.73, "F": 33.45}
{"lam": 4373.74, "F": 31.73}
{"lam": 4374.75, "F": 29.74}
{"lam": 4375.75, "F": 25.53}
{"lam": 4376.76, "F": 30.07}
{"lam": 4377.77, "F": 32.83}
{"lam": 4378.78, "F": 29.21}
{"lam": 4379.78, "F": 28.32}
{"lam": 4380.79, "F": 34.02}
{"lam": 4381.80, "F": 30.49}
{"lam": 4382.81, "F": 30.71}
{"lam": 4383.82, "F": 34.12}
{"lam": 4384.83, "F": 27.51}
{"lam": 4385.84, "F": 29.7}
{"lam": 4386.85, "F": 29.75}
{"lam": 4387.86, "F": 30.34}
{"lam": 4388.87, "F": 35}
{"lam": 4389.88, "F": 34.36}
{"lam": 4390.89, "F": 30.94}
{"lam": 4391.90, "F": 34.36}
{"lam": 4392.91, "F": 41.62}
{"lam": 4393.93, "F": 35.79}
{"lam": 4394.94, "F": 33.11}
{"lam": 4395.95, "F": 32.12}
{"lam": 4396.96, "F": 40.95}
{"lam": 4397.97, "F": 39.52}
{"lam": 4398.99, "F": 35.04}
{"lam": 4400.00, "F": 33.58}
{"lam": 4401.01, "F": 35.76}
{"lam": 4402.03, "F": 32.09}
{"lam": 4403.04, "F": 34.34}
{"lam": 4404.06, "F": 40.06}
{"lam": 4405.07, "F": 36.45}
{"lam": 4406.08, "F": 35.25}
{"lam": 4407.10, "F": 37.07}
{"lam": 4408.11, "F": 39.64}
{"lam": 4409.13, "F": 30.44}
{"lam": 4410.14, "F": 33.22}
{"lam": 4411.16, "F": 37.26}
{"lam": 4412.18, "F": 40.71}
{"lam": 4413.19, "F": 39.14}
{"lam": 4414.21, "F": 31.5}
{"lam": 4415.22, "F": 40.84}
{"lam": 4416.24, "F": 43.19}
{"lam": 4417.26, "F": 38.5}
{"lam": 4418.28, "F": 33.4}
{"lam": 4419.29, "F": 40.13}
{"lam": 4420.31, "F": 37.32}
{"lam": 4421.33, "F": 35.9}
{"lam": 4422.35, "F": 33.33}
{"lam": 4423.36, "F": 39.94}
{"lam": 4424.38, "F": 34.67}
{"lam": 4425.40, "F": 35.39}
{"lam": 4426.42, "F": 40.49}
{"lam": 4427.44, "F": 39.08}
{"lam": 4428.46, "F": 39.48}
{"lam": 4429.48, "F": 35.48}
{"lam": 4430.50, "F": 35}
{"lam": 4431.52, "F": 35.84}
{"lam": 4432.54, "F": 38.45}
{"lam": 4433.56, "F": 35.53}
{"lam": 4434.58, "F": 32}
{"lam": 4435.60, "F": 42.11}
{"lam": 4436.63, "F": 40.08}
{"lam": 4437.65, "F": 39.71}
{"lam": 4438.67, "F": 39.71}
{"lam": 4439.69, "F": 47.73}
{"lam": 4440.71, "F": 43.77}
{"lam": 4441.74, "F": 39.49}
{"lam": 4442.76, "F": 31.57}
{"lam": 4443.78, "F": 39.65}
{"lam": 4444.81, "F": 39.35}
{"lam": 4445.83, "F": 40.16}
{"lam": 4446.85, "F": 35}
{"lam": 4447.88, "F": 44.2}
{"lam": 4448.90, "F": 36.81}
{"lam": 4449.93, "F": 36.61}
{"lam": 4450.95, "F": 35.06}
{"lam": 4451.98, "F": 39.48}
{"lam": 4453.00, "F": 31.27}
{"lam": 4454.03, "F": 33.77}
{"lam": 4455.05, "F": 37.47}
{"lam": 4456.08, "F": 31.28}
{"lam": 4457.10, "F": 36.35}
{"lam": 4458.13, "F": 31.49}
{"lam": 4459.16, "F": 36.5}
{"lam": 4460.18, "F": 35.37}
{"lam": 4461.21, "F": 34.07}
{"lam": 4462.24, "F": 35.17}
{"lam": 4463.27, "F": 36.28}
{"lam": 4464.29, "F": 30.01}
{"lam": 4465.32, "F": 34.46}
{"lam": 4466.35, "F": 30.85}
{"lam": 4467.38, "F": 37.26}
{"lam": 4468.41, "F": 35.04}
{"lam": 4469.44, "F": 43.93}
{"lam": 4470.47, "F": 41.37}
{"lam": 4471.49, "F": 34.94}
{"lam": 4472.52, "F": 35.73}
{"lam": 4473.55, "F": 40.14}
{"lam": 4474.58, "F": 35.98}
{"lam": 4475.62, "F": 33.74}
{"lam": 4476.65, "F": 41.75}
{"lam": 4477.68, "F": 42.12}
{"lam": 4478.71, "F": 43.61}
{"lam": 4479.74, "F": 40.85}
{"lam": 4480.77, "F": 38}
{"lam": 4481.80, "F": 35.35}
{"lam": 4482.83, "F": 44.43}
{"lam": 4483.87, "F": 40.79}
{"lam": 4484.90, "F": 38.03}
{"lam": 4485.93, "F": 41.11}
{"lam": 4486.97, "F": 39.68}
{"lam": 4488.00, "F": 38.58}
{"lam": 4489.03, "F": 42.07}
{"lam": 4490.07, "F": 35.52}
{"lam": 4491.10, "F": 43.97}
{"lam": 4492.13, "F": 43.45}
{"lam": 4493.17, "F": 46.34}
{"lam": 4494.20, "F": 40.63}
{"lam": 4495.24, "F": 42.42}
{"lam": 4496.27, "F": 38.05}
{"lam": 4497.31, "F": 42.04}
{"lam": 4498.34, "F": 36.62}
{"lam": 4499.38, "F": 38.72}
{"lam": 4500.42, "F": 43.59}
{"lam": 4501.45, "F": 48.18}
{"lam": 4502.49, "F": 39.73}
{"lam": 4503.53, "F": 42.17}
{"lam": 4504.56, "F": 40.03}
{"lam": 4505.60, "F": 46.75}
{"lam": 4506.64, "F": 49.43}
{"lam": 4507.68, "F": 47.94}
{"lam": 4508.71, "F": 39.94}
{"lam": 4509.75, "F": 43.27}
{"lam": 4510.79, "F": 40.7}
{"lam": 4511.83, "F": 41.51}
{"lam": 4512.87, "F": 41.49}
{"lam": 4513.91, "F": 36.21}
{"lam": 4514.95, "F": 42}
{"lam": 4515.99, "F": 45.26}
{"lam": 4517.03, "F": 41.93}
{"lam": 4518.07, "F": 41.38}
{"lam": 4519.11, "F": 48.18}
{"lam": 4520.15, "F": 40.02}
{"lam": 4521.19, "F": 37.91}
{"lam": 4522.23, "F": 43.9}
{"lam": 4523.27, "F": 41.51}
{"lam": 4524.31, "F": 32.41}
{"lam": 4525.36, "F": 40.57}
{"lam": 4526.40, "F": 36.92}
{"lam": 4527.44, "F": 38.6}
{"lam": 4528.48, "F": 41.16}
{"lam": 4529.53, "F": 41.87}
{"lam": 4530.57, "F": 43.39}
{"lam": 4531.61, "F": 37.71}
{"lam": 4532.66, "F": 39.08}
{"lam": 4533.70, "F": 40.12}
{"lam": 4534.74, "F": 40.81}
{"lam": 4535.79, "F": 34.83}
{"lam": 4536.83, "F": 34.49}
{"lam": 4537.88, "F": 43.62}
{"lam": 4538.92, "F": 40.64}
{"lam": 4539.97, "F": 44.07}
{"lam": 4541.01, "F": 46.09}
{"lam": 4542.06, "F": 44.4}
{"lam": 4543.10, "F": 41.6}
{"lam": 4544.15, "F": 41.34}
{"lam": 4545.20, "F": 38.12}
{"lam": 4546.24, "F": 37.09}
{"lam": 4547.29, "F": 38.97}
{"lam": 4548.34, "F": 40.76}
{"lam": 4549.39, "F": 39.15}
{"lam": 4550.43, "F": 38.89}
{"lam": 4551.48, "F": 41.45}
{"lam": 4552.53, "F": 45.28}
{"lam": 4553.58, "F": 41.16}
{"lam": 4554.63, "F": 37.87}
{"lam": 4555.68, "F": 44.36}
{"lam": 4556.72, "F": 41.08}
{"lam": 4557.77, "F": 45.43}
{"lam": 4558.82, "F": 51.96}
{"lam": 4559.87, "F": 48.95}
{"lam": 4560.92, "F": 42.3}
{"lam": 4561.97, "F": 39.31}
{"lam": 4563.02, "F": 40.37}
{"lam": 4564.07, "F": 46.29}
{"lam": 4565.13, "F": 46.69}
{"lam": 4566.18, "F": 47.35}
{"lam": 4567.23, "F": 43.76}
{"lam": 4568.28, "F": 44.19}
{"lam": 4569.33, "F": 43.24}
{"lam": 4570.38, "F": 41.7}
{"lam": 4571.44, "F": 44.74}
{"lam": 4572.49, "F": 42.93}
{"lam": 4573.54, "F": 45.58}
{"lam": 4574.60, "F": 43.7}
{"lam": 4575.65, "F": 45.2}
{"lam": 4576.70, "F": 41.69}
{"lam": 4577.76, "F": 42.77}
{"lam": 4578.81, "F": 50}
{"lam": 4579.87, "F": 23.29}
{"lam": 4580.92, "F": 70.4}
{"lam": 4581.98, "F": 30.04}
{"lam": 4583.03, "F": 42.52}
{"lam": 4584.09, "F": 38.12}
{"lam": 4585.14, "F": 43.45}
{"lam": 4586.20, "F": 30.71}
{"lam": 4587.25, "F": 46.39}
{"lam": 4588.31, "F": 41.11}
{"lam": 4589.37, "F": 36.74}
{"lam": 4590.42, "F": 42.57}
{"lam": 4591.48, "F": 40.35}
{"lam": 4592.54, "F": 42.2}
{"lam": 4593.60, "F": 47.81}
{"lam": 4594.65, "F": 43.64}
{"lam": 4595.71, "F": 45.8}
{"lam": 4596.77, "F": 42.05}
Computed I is 4541.01 Ang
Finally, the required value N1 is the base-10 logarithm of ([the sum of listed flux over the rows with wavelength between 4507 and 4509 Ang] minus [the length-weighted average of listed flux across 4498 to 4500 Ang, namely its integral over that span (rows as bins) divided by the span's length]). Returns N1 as 1.70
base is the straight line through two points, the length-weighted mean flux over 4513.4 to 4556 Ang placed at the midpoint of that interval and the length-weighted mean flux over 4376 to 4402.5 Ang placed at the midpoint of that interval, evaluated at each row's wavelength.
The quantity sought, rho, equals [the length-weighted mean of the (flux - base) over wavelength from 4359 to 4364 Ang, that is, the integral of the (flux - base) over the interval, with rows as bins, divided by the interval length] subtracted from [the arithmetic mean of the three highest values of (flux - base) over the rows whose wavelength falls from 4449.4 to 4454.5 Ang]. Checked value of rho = -7.1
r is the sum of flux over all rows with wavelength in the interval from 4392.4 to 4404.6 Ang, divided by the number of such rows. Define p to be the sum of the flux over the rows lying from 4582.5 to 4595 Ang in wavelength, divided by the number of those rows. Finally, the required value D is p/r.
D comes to 1.14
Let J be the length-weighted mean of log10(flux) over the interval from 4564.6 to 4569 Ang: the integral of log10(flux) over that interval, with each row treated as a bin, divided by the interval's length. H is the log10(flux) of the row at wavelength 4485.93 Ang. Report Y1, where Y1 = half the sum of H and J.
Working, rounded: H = 1.61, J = 1.66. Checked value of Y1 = 1.64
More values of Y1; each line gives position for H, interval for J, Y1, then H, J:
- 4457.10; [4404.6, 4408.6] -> 1.57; 1.56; 1.57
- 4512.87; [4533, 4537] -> 1.60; 1.62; 1.58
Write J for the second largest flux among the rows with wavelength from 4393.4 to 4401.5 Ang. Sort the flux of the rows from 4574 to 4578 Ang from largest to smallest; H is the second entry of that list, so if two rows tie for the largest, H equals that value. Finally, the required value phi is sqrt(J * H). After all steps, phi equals 42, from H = 43.7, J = 39.52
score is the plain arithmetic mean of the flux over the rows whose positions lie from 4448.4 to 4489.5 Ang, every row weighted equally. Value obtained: 37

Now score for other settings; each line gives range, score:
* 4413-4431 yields 37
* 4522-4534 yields 40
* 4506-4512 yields 44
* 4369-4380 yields 31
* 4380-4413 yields 35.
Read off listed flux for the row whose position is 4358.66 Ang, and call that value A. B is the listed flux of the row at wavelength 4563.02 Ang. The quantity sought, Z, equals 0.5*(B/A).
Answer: 0.52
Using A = 38.51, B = 40.37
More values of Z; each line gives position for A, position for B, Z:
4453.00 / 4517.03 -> 0.67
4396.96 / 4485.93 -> 0.50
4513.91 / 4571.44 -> 0.62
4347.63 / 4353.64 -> 0.61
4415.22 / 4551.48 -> 0.51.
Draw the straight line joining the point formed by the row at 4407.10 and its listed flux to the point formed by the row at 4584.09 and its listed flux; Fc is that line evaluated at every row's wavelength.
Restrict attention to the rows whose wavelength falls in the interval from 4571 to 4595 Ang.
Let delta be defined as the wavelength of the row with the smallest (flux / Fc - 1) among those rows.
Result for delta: 4579.87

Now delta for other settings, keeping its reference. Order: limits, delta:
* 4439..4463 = 4456.08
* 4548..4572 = 4554.63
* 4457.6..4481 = 4464.29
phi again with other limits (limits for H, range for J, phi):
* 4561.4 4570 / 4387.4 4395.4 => 41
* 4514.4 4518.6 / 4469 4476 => 42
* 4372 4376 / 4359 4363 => 37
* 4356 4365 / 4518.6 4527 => 43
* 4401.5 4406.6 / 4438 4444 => 40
